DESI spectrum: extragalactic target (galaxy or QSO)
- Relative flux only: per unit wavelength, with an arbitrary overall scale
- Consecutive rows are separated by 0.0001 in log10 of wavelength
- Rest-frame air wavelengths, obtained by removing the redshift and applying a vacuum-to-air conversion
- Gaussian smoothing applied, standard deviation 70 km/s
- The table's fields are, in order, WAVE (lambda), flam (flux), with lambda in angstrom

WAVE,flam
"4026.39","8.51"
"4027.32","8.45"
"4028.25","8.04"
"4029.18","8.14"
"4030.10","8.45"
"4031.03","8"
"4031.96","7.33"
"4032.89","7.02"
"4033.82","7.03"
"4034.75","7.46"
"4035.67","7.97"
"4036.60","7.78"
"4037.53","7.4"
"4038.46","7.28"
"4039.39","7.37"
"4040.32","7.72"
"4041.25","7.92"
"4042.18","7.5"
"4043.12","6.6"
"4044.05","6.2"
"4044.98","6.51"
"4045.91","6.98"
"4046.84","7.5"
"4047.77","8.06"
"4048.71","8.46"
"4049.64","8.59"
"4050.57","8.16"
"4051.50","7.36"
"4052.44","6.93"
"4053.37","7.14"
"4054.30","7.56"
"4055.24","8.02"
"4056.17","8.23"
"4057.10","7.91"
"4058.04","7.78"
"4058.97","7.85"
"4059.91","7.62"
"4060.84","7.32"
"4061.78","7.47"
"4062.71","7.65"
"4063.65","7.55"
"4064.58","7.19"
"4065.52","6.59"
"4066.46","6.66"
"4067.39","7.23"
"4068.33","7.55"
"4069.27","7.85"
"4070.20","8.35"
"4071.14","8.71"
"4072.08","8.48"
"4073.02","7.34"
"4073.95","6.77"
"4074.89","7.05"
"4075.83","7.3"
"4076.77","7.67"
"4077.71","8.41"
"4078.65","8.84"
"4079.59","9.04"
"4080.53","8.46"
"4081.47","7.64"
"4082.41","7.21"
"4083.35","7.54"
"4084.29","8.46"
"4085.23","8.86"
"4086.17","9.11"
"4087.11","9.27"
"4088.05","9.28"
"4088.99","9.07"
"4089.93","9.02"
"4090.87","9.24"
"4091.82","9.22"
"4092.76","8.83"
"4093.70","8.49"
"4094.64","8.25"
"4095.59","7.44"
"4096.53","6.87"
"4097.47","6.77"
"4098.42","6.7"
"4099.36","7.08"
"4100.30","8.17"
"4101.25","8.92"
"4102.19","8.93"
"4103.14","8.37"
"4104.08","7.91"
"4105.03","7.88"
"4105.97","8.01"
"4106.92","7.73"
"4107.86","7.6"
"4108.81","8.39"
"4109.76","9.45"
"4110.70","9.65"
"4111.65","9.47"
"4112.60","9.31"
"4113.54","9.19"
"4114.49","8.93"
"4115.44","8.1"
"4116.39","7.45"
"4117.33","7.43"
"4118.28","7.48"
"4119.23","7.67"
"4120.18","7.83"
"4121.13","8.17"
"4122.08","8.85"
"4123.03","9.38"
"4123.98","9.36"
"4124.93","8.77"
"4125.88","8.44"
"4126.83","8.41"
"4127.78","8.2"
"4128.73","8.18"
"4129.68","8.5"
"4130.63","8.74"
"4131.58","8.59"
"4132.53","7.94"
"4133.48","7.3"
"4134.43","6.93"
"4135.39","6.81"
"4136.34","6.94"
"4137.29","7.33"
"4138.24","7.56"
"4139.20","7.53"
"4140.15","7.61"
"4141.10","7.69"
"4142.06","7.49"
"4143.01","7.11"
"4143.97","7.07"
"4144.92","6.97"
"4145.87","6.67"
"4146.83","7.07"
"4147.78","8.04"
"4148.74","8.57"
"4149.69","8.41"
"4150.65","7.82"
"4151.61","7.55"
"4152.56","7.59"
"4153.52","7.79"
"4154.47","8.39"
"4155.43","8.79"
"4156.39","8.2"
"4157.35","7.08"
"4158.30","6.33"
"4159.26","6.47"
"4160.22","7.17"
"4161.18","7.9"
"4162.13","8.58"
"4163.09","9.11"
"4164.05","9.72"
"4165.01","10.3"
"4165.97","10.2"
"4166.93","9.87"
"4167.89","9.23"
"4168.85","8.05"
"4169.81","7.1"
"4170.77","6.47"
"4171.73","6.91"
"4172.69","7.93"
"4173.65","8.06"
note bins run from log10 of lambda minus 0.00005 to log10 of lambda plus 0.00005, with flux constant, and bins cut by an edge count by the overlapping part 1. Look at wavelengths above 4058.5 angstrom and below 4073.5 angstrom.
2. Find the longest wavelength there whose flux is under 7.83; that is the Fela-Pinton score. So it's 4073.02 angstrom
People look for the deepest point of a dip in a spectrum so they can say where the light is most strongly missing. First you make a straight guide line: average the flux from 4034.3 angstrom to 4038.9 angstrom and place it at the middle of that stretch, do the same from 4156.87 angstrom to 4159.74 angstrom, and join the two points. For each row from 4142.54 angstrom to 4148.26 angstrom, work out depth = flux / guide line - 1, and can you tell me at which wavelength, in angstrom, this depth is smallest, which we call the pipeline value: 4145.87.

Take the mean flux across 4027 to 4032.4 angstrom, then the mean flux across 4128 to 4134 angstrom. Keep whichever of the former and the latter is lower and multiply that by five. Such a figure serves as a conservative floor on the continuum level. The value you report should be 40.3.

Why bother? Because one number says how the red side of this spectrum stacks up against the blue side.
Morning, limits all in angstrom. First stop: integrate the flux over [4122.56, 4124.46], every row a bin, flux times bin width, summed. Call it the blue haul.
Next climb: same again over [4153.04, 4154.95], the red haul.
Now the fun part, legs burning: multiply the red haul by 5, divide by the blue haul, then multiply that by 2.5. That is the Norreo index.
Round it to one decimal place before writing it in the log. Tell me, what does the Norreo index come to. 10.9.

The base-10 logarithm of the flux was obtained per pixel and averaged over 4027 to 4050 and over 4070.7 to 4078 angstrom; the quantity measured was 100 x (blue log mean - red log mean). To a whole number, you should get -1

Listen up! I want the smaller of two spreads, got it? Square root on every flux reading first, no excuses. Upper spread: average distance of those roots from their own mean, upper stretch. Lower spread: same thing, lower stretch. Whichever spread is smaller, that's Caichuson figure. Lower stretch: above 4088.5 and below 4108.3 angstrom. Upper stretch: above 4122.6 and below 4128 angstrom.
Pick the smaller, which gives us 0.069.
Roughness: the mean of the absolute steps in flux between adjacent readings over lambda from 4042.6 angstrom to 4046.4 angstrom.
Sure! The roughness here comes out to 0.4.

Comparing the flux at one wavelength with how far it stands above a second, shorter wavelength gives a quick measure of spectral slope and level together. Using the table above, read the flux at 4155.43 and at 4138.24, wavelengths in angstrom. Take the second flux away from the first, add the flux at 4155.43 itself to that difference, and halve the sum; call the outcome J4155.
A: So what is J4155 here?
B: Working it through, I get 5.0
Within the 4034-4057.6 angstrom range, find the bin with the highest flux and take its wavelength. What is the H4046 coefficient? 4049.64 angstrom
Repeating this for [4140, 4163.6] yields 4163.09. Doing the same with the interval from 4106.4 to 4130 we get 4110.70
